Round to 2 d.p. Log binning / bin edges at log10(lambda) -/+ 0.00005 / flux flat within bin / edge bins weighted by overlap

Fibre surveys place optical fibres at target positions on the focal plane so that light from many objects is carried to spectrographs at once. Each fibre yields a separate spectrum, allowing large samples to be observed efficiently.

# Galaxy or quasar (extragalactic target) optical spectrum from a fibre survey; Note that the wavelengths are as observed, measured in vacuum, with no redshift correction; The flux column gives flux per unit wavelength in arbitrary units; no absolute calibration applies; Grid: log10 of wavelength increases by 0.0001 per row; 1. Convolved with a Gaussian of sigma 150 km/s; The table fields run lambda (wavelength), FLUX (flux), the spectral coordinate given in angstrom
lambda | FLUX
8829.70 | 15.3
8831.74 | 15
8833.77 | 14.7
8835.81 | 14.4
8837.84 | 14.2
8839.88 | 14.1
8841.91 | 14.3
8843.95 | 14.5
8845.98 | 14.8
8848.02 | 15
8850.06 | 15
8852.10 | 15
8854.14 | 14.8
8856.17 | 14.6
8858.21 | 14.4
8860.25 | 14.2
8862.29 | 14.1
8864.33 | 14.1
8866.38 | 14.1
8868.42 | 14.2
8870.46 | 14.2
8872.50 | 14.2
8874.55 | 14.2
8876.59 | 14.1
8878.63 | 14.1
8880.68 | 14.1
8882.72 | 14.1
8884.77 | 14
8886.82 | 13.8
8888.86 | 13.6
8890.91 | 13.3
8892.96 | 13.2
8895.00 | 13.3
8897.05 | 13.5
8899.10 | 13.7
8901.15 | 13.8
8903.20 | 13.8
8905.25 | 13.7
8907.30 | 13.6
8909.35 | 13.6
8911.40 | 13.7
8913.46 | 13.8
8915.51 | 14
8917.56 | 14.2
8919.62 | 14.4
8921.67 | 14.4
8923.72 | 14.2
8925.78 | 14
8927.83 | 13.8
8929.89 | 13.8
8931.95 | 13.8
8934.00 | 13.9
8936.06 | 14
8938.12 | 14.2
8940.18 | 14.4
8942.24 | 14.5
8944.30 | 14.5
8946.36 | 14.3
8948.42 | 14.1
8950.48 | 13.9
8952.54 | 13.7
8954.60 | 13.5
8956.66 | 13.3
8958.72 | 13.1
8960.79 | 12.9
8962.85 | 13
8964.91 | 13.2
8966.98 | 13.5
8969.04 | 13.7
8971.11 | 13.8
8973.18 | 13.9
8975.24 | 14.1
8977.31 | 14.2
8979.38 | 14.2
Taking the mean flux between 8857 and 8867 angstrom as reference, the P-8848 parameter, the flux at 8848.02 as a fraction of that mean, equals 1.06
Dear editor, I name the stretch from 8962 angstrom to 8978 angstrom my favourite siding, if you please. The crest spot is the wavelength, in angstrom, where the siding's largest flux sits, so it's 8977.31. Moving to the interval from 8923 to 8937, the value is 8923.72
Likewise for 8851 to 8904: 8852.10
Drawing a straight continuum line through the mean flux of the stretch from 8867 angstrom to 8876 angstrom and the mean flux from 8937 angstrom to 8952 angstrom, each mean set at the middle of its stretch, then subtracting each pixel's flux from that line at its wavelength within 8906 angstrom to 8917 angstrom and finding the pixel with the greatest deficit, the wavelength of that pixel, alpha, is 8909.35 angstrom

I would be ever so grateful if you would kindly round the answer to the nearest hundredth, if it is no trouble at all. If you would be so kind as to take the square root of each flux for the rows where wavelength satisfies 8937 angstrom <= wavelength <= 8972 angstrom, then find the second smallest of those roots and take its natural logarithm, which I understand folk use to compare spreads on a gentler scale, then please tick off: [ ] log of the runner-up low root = 1.28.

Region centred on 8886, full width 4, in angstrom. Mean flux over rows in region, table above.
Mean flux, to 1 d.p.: 13.9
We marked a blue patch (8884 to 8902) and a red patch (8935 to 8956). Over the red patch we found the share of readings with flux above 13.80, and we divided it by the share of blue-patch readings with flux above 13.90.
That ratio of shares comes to 7.2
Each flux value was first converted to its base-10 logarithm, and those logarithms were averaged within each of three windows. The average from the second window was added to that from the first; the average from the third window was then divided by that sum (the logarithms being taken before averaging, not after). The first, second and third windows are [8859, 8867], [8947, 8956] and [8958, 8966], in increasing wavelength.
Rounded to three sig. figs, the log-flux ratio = 0.487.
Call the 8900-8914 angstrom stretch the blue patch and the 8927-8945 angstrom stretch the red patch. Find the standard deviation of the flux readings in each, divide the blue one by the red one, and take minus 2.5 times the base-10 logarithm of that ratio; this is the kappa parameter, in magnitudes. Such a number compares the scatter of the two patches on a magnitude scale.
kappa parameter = 1.3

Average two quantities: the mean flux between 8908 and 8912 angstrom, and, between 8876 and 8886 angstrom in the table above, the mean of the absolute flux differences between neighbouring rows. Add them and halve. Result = 6.84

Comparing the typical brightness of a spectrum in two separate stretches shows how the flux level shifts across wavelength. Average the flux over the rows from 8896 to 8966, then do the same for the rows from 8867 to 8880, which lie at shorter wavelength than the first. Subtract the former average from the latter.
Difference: 0.33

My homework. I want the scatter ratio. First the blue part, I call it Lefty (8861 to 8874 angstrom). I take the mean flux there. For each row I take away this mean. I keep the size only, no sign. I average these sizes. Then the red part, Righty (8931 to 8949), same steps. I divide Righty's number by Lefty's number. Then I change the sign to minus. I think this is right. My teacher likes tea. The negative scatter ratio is -4.2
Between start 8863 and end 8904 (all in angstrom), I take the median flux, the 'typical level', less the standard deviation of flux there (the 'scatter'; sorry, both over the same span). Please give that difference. 13.7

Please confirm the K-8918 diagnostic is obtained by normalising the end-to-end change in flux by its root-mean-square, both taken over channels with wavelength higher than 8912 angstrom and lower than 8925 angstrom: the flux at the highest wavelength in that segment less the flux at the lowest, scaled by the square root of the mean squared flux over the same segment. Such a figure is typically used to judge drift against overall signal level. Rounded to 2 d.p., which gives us 0.03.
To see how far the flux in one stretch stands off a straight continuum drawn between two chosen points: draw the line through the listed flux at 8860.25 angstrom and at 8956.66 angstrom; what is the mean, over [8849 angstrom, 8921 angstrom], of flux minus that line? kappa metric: 0.0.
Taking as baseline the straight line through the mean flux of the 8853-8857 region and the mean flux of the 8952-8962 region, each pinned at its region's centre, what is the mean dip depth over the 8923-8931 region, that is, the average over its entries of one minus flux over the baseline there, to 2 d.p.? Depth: -0.02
